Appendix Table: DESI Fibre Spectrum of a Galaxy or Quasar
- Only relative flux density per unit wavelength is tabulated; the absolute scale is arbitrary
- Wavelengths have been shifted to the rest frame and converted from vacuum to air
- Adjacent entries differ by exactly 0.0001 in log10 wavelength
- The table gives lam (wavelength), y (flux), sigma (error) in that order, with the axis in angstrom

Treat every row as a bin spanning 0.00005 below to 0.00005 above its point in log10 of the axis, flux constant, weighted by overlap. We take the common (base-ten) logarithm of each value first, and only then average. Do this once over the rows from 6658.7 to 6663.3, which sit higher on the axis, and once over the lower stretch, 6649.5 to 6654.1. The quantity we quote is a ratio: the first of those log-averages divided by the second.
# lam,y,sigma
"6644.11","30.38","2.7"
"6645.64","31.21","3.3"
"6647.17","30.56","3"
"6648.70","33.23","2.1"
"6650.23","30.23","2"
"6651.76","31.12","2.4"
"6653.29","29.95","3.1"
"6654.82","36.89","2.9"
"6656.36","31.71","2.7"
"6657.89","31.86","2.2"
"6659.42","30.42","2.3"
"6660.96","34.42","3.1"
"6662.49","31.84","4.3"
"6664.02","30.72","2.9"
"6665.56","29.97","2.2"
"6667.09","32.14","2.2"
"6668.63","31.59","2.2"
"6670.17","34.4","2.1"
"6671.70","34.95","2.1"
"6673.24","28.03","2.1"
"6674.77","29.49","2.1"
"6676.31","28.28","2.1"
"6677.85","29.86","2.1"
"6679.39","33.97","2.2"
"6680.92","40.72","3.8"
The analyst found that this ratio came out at 1.02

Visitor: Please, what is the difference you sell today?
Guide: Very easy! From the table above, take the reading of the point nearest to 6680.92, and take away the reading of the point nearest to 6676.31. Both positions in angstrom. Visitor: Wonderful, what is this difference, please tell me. 12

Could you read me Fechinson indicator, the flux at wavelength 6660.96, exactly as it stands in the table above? 34.42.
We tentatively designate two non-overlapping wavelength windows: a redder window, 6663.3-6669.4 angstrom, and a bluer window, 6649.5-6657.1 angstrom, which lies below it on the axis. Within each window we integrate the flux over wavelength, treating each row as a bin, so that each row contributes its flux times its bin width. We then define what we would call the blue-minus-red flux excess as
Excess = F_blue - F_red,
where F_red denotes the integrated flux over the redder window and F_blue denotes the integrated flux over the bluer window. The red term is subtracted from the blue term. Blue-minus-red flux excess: 54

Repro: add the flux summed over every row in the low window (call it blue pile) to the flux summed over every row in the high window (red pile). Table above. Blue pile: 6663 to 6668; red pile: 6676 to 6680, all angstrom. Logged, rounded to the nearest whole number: 185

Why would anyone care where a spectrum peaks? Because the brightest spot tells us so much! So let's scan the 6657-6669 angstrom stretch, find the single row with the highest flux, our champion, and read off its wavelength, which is 6660.96 angstrom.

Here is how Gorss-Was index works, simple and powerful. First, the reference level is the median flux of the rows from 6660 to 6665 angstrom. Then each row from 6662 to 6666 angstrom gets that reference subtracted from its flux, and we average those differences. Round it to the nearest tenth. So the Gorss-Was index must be -1.0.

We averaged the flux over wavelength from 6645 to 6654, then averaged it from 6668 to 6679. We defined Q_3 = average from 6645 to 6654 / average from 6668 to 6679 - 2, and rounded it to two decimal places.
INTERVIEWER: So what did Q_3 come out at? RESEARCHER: -1.00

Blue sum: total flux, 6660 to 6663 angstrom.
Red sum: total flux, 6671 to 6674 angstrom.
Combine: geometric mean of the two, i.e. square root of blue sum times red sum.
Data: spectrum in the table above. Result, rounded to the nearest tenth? 64.6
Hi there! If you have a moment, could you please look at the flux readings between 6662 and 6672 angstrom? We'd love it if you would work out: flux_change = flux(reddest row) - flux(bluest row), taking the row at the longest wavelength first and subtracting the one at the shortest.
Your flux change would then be 3.1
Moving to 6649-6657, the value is 1.5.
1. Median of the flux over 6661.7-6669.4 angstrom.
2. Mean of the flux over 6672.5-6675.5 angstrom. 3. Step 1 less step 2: 2.8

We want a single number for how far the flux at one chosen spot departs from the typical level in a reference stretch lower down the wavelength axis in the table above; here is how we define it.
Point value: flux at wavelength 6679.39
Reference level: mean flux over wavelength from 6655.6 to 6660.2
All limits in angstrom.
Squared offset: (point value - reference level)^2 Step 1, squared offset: 7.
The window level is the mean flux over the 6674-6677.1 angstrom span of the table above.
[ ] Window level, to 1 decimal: 28.9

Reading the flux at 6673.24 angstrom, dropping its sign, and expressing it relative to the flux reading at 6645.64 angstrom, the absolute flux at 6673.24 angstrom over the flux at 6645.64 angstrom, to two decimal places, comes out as 0.90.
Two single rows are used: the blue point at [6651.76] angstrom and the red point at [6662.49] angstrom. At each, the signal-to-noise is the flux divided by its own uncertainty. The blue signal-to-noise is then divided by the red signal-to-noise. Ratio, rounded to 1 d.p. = 1.8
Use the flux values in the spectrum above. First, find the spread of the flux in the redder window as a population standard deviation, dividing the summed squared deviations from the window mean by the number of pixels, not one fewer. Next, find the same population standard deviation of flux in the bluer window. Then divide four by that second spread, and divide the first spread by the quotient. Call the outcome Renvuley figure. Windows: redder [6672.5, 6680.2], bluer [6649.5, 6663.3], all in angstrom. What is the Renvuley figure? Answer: 1.13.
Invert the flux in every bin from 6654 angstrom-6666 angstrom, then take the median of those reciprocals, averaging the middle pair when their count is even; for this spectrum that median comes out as 0.0315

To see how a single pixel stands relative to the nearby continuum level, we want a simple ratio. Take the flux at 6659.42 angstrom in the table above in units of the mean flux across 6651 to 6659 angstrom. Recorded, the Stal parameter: 0.94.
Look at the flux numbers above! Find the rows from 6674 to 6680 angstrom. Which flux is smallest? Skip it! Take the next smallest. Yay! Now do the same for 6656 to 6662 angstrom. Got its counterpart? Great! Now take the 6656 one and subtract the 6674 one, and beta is 2.2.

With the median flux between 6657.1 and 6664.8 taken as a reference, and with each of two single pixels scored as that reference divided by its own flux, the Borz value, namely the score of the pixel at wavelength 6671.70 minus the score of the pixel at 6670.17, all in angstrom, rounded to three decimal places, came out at -0.015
